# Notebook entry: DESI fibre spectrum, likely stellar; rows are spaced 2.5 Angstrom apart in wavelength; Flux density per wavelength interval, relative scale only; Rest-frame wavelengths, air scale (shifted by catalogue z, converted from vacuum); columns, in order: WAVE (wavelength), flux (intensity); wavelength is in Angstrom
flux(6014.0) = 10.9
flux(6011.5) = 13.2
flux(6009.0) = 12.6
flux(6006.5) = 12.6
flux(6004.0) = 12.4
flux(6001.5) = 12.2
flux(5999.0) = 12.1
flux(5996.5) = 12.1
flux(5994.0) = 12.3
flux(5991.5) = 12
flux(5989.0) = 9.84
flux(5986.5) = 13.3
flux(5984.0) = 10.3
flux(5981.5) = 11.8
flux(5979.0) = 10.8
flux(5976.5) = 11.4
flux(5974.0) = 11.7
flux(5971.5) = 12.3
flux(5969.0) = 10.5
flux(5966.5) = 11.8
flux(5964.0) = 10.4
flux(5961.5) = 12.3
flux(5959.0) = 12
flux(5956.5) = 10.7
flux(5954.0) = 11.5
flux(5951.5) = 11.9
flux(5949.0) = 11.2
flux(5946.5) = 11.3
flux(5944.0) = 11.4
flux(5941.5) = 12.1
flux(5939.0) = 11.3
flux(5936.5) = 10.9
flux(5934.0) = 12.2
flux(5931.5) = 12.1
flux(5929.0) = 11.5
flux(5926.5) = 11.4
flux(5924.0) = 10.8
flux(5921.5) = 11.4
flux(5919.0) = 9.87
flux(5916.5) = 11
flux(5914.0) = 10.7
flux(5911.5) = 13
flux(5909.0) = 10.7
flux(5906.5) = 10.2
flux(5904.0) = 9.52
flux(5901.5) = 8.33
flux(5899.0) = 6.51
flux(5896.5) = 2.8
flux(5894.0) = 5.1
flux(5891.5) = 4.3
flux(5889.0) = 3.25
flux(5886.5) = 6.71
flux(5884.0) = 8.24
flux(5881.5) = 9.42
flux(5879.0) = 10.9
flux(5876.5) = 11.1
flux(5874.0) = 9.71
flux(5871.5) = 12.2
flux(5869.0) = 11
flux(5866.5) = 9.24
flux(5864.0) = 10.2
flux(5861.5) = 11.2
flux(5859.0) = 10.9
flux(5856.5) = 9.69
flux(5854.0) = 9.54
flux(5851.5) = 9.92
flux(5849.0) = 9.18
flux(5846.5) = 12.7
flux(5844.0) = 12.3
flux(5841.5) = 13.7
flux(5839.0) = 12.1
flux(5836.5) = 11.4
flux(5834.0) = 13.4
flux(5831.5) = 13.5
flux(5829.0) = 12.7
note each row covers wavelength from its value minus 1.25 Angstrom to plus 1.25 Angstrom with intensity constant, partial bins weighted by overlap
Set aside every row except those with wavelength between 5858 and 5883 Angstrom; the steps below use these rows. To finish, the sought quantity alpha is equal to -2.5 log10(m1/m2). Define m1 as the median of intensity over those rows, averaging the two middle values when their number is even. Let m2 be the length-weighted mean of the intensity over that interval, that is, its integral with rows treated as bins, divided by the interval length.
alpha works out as -0.03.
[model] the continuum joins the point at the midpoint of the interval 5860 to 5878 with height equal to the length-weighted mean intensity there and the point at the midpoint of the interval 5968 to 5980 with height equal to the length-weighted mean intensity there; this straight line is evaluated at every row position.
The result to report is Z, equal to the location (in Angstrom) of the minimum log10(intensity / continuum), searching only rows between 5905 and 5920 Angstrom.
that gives 5919.0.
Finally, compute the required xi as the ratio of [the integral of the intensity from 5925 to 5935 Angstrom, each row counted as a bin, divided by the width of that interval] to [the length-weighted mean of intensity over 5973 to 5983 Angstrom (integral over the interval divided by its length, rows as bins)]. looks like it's 1.0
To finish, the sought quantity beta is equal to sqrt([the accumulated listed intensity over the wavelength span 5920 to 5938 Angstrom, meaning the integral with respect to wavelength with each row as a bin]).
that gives 14.4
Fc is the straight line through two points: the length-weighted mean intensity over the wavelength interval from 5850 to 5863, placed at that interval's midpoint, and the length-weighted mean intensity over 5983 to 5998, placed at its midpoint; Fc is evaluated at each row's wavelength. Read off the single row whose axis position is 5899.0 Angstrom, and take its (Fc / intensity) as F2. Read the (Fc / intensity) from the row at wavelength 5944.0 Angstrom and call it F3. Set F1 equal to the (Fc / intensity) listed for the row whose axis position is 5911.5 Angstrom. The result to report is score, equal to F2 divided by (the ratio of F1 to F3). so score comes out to 1.93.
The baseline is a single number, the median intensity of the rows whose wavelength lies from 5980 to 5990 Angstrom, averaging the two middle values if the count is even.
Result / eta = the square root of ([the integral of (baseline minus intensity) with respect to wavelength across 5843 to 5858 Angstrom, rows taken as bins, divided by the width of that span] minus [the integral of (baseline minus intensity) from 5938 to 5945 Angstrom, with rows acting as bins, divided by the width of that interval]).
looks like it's 1.0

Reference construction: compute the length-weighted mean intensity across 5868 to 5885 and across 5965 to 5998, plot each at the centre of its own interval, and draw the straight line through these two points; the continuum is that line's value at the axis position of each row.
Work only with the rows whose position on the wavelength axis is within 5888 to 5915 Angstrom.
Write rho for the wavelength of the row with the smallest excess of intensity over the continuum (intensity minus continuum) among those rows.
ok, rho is 5896.5 Angstrom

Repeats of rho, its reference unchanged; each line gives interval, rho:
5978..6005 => 5989.0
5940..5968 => 5964.0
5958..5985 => 5984.0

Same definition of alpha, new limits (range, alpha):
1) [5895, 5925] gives -0.10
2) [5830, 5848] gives 0.00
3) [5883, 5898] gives 0.08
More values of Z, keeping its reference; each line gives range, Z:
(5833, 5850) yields 5849.0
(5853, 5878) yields 5866.5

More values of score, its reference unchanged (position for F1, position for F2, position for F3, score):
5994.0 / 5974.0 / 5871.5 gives 0.88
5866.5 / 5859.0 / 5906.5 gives 0.89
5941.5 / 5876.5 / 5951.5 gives 0.97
